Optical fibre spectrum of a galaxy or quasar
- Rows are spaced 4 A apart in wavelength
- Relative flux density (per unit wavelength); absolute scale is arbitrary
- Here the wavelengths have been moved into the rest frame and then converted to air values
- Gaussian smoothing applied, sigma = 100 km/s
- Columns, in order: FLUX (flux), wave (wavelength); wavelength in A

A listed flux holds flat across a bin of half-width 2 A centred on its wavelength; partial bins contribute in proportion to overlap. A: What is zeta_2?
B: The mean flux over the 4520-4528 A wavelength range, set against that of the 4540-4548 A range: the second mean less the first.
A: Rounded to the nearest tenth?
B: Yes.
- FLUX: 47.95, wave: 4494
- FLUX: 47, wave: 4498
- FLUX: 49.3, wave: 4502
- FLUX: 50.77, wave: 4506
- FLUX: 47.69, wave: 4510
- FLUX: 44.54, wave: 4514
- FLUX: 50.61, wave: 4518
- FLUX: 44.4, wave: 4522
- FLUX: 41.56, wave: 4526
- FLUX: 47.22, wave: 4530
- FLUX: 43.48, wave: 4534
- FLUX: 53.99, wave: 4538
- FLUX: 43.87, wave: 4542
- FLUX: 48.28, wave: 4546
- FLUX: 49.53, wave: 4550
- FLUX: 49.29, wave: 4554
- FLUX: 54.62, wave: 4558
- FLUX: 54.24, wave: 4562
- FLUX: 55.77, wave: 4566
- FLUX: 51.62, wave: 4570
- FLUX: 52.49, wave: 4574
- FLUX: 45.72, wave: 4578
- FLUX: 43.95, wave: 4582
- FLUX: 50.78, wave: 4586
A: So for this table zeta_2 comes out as 3.1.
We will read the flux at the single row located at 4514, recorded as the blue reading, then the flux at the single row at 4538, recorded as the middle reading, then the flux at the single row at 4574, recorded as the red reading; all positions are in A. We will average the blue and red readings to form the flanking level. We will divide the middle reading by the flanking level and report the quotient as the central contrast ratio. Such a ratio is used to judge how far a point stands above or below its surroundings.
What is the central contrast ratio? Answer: 1.11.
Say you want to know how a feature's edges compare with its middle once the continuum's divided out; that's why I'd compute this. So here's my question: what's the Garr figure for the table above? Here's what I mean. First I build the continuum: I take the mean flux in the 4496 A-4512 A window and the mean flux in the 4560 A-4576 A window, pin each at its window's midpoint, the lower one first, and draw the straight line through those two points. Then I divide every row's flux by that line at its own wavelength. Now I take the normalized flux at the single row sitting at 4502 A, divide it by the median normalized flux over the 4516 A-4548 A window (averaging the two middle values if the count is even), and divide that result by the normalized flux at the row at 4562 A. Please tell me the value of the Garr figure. 1.09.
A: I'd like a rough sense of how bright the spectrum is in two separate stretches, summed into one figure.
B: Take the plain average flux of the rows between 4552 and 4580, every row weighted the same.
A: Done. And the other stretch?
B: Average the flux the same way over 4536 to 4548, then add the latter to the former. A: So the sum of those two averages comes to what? 101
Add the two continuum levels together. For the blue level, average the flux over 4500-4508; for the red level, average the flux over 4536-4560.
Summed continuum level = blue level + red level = 100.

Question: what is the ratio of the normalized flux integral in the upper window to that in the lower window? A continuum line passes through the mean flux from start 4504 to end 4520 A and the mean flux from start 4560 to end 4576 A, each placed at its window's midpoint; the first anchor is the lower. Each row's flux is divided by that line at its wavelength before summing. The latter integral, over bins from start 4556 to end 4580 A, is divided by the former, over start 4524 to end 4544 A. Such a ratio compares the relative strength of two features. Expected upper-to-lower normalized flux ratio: 1.3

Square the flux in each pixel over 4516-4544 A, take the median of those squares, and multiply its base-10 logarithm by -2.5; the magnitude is -8.24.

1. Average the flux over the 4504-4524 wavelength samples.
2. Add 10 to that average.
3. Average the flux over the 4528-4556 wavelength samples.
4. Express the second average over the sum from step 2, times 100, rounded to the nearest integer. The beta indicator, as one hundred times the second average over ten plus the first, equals 83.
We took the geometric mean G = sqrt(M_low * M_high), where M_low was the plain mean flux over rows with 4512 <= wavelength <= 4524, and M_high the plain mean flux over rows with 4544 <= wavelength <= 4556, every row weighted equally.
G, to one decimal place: 47.8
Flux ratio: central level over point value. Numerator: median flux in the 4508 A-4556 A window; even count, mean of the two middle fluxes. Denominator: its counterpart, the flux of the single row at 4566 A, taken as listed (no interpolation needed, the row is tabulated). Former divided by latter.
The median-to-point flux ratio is 0.85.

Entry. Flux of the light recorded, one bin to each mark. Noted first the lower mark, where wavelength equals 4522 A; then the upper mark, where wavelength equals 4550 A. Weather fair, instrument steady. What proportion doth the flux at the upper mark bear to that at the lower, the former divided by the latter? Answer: 1.12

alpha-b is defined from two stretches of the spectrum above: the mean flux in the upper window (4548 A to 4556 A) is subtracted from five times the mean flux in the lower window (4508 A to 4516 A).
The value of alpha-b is 181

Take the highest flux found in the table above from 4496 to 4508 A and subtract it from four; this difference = -46.8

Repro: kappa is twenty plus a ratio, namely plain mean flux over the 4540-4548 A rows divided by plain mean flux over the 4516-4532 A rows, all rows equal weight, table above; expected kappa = 21.0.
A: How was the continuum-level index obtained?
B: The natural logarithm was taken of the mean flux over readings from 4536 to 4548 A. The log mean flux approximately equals 3.89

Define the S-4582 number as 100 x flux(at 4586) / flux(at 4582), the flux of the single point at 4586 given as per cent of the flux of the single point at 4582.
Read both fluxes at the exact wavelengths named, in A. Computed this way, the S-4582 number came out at 116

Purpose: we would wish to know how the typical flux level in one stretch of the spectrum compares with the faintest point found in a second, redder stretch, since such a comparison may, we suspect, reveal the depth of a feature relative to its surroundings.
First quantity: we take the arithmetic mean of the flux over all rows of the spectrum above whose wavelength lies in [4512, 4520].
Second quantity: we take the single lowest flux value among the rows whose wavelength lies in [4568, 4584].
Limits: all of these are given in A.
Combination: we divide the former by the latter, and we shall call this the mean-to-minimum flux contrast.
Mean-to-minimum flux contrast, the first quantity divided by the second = 1.08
